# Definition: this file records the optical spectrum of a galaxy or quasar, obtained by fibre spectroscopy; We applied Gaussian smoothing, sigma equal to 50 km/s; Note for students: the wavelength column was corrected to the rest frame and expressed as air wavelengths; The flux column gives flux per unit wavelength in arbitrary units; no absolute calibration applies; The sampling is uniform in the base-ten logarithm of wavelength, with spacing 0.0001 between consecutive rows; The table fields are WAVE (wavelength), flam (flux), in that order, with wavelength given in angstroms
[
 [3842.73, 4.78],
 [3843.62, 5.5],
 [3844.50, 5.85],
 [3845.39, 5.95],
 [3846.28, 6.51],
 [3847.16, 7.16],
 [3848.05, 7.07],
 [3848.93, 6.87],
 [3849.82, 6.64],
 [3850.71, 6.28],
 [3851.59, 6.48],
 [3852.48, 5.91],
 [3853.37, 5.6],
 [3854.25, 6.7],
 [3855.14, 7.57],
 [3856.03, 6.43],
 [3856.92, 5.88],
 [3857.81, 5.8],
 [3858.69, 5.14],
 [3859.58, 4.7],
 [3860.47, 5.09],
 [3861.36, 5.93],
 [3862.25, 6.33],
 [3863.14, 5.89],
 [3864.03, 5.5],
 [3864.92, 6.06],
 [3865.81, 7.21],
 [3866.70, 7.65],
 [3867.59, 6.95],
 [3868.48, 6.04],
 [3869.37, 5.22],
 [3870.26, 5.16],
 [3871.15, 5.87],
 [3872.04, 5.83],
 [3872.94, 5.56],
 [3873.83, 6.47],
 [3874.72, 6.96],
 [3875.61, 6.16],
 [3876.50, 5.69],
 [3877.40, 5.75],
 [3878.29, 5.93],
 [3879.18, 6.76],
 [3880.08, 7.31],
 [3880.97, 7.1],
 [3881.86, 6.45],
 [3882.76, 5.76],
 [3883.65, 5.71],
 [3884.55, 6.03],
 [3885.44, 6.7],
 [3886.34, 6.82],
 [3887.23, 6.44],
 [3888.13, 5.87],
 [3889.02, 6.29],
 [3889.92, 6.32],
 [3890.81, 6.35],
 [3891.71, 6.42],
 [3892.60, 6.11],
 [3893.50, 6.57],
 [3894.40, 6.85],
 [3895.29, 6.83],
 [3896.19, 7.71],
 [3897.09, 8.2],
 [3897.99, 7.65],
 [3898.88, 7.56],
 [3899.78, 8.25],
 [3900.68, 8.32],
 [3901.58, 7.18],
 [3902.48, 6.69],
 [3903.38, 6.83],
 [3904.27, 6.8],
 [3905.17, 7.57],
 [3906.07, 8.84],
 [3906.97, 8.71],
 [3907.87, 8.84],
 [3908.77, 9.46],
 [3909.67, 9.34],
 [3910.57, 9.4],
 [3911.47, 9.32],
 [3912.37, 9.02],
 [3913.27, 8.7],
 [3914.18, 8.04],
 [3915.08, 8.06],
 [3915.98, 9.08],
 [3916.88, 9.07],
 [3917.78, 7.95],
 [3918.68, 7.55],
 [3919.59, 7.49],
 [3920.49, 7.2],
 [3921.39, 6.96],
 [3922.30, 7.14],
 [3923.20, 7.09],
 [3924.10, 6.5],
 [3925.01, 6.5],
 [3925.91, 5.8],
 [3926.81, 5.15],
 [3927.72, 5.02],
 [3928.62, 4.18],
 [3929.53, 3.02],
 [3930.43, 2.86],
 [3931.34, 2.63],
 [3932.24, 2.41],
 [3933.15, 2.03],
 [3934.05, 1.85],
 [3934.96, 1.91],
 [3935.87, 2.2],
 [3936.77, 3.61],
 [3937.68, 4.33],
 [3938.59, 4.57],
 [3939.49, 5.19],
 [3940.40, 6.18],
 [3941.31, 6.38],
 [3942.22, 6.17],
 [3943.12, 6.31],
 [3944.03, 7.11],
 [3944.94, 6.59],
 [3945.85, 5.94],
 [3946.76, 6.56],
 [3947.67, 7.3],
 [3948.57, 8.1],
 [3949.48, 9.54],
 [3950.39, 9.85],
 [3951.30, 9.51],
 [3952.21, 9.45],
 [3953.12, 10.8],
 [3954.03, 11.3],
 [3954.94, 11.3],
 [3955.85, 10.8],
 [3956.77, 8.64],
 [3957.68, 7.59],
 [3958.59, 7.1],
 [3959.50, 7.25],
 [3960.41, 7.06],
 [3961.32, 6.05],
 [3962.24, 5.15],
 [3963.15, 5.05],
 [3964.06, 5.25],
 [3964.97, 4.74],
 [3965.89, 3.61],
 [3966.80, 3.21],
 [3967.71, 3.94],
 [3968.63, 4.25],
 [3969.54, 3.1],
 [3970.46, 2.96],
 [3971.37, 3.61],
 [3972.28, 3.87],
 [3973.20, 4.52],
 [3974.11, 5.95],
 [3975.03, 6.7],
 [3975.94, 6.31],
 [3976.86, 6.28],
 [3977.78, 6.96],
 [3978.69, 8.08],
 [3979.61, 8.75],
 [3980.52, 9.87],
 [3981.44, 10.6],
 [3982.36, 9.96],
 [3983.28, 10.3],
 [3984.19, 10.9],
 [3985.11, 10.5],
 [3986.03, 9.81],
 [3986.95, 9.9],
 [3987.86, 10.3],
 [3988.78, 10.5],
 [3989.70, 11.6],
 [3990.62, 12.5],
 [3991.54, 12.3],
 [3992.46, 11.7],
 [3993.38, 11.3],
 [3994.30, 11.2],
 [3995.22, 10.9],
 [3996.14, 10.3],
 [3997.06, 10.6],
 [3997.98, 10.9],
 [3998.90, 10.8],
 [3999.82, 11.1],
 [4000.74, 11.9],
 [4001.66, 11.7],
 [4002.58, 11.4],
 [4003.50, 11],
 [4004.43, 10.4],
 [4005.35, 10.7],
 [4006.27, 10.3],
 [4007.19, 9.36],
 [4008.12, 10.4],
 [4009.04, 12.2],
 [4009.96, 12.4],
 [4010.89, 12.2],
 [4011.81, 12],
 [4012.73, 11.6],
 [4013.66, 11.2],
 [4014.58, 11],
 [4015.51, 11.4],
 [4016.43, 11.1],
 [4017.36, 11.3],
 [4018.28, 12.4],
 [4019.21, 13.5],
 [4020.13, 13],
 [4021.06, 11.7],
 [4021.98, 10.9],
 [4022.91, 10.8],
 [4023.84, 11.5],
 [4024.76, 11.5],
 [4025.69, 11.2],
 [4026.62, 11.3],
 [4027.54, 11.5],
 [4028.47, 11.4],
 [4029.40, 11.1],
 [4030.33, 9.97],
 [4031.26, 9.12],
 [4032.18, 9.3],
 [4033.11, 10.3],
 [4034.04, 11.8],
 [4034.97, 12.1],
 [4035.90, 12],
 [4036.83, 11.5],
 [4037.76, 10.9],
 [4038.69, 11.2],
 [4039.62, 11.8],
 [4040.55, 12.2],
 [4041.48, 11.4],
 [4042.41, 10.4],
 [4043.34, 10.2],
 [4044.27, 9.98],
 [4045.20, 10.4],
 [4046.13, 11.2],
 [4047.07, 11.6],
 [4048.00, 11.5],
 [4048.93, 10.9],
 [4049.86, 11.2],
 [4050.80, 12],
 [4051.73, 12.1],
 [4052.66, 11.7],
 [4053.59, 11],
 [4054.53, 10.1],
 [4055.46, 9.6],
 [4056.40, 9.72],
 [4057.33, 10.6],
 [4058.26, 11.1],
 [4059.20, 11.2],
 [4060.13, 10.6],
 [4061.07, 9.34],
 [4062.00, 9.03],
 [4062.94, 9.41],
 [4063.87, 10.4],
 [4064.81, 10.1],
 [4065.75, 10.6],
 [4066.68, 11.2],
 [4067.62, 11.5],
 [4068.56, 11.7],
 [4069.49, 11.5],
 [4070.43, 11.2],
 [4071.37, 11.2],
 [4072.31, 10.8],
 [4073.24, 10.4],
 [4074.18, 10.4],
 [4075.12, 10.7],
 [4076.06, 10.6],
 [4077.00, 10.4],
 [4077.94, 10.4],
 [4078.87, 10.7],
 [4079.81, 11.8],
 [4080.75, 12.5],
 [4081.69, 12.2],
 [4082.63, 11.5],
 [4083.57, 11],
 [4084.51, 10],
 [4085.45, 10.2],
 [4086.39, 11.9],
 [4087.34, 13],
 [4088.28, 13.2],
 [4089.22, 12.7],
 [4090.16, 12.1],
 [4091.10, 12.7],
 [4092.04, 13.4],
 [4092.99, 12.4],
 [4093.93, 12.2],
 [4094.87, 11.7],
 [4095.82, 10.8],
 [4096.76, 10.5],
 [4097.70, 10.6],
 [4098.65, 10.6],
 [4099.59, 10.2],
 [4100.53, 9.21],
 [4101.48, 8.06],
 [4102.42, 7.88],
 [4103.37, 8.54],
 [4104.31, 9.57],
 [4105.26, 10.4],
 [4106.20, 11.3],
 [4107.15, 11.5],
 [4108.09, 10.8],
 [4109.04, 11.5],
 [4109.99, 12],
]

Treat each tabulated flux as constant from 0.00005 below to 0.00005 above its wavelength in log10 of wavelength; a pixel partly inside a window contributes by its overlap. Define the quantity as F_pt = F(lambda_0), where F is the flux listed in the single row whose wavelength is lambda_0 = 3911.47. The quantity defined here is 9.32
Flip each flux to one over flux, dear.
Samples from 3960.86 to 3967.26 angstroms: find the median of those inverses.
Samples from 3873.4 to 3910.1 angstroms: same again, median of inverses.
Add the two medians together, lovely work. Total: 0.35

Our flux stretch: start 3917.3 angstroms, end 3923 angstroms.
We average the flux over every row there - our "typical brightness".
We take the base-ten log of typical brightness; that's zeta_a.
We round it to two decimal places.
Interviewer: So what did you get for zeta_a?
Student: 0.87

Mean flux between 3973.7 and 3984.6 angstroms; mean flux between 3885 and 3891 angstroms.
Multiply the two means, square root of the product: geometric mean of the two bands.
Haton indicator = 7.3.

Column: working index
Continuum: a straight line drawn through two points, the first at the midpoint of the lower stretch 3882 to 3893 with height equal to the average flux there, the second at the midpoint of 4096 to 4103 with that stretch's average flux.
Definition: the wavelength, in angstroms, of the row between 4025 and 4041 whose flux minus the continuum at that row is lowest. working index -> 4031.26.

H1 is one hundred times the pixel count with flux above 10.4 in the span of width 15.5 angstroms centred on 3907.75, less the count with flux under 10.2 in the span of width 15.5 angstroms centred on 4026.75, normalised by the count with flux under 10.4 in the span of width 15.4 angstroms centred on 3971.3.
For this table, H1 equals -18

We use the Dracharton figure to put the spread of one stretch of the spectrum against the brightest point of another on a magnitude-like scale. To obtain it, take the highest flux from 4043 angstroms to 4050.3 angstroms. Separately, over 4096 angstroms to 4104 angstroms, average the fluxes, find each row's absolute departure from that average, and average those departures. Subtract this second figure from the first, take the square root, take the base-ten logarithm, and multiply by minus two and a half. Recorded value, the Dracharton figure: -1.28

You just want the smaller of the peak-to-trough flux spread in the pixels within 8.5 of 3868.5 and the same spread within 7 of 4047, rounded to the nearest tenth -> 2.2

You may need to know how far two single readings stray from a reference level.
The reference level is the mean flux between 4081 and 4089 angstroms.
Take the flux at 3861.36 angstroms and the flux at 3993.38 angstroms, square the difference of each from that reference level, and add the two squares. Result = 33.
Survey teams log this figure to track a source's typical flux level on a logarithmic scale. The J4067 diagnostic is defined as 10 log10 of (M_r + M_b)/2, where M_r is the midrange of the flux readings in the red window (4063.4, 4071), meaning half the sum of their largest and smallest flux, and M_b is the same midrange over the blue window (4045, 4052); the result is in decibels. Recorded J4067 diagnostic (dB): 10.4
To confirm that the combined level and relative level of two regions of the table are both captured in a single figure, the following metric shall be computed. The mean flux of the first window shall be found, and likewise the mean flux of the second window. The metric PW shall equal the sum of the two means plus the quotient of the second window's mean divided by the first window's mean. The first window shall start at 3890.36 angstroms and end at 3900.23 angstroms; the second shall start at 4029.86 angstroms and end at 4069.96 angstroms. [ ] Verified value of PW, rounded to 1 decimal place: 19.5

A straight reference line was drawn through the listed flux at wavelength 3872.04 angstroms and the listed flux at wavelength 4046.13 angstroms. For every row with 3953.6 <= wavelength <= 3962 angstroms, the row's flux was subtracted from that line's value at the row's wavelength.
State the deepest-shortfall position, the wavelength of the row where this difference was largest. 3961.32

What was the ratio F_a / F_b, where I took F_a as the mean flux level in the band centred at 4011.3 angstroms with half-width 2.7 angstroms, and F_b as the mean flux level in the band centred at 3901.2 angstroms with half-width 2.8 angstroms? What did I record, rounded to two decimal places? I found 1.60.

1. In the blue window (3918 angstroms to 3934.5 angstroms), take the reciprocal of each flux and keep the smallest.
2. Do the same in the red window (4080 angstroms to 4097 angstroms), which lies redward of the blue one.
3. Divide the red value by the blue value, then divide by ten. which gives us 0.056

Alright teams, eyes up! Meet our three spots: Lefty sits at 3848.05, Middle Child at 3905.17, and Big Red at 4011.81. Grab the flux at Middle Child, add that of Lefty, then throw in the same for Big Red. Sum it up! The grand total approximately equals 27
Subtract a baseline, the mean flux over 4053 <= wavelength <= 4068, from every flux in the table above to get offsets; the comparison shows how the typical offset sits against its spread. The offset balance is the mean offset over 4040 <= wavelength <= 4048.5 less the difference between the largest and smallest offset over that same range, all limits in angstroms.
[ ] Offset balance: -2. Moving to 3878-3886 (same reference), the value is -6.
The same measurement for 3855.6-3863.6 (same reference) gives -6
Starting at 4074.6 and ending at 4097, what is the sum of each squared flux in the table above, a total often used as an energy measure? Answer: 3259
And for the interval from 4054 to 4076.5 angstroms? 2679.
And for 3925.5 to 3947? 558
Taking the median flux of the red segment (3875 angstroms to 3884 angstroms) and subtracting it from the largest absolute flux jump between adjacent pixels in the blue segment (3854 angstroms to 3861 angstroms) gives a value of -4.9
